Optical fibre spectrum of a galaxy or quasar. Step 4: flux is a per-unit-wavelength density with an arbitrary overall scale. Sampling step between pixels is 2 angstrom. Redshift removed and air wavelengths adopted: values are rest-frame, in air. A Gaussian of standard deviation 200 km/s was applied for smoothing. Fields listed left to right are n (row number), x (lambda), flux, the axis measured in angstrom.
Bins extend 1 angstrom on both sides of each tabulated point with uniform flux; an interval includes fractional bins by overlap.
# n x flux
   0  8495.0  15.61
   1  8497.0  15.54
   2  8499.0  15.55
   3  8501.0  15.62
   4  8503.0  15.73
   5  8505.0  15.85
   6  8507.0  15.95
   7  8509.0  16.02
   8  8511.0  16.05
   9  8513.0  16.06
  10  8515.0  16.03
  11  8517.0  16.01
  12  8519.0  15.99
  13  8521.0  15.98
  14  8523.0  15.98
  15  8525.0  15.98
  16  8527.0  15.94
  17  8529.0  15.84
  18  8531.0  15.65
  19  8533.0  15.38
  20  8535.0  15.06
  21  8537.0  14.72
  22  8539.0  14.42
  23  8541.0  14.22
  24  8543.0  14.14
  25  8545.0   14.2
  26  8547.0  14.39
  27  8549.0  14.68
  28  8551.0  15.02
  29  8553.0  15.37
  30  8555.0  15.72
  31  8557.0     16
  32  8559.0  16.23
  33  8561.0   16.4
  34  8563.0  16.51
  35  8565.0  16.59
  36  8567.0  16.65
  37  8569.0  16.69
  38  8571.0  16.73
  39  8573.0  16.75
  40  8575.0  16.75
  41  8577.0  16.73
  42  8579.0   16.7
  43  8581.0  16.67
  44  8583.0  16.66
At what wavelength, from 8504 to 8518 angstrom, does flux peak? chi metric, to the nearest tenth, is 8513.0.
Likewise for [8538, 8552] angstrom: 8551.0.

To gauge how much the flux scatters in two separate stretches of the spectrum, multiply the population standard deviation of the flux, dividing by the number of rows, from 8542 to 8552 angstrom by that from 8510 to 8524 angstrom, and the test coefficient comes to 0.010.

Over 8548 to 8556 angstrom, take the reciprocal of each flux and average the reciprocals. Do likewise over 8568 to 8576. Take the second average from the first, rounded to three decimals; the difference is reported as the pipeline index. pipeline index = 0.006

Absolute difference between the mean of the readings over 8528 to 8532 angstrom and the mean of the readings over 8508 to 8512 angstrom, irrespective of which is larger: 0.29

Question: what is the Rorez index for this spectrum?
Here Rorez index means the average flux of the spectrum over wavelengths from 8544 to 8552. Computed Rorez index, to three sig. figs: 14.6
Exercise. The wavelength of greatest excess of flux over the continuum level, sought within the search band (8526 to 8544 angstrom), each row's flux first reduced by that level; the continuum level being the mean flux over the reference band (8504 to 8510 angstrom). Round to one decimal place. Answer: 8527.0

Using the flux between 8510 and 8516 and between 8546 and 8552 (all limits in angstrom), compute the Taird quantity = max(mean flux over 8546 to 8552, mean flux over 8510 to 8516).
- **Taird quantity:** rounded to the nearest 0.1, 16.0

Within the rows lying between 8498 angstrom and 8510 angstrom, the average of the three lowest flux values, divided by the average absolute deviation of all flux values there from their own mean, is 102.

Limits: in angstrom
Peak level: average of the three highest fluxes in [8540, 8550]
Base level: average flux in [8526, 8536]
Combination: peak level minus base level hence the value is -1.1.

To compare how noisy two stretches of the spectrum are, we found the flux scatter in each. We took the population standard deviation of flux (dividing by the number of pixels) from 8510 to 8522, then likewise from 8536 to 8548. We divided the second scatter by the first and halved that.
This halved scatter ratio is 3.3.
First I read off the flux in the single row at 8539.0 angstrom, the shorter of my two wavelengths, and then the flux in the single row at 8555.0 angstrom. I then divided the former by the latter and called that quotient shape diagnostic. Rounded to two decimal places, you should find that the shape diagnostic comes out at 0.92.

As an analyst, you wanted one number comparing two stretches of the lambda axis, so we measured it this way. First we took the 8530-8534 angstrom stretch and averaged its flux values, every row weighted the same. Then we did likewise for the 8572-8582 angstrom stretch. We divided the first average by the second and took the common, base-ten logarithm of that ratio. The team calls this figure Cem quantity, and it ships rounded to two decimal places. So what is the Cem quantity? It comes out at -0.03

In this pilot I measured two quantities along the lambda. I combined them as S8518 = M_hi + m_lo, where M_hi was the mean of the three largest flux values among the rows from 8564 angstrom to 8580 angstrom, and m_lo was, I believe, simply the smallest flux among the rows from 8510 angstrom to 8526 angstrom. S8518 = 32.7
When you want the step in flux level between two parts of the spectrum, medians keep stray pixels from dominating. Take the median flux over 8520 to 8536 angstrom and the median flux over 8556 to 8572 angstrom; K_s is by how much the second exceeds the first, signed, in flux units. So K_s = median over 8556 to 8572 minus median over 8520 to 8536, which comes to 0.7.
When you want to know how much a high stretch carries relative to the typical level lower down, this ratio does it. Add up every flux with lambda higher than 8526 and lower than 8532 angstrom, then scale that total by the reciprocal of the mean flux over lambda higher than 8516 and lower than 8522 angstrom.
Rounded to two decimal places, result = 2.97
